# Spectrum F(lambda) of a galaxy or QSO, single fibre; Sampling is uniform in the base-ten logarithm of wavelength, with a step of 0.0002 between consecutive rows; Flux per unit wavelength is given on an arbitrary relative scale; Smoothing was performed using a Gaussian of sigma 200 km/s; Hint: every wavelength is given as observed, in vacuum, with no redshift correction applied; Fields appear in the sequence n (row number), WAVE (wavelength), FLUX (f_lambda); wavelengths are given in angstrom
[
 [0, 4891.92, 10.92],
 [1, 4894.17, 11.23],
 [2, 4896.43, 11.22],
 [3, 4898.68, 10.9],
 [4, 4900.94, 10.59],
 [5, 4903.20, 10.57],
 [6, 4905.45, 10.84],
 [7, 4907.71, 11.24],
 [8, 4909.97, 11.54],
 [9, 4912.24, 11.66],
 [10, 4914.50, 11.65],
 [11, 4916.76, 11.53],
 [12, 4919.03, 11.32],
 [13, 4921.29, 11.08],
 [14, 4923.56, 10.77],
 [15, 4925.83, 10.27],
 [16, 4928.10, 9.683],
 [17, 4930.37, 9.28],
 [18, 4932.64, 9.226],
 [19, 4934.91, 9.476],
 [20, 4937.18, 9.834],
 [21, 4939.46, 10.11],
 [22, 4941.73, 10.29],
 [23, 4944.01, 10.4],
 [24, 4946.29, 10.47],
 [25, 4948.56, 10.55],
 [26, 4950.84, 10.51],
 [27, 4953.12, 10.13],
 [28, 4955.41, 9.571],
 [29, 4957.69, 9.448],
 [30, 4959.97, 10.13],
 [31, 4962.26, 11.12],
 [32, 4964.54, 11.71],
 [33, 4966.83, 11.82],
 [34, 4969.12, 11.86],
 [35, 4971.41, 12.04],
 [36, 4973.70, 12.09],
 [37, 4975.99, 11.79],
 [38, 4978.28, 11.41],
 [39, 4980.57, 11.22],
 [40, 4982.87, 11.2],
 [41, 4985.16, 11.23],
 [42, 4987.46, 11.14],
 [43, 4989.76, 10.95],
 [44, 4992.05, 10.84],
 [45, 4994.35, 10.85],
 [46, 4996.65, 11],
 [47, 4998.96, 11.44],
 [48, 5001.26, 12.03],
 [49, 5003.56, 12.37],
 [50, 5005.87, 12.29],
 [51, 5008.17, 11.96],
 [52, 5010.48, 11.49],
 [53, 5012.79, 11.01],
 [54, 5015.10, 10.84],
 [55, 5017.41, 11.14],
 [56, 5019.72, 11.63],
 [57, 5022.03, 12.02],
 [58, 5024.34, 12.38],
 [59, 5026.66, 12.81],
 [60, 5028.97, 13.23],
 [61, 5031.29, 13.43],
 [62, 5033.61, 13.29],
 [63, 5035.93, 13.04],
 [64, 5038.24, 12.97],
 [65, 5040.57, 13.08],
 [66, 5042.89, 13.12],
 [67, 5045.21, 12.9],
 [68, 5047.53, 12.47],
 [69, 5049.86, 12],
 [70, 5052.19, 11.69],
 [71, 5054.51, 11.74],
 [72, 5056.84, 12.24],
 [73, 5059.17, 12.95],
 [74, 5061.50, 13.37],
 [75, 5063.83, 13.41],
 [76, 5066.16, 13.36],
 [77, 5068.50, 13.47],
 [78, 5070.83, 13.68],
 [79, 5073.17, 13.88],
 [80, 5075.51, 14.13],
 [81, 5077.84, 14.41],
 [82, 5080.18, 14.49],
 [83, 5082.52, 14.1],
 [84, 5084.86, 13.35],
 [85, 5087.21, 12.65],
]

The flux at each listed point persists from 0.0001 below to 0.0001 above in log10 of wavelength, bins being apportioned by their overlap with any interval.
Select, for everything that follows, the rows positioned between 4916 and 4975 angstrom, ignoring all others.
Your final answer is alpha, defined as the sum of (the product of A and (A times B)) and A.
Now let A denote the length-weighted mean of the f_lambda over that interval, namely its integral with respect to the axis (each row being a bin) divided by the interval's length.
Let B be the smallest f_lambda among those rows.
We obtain 1040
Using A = 10.6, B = 9.226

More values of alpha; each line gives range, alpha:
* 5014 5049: 1722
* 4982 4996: 1331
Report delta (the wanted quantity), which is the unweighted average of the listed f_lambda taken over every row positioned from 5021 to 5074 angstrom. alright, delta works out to 12.9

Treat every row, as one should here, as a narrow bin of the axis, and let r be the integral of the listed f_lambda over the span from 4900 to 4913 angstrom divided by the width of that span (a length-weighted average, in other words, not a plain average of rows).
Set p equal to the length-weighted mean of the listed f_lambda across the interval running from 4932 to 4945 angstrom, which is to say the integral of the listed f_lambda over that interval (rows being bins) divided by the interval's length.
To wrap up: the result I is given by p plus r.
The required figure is 21.0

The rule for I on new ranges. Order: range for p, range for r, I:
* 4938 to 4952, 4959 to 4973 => 21.9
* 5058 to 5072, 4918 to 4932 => 23.7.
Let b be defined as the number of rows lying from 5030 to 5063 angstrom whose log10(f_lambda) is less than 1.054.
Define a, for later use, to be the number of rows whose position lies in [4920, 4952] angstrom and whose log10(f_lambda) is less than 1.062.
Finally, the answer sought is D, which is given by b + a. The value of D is 14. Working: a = 14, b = 0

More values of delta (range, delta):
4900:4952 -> 10.6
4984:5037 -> 11.8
